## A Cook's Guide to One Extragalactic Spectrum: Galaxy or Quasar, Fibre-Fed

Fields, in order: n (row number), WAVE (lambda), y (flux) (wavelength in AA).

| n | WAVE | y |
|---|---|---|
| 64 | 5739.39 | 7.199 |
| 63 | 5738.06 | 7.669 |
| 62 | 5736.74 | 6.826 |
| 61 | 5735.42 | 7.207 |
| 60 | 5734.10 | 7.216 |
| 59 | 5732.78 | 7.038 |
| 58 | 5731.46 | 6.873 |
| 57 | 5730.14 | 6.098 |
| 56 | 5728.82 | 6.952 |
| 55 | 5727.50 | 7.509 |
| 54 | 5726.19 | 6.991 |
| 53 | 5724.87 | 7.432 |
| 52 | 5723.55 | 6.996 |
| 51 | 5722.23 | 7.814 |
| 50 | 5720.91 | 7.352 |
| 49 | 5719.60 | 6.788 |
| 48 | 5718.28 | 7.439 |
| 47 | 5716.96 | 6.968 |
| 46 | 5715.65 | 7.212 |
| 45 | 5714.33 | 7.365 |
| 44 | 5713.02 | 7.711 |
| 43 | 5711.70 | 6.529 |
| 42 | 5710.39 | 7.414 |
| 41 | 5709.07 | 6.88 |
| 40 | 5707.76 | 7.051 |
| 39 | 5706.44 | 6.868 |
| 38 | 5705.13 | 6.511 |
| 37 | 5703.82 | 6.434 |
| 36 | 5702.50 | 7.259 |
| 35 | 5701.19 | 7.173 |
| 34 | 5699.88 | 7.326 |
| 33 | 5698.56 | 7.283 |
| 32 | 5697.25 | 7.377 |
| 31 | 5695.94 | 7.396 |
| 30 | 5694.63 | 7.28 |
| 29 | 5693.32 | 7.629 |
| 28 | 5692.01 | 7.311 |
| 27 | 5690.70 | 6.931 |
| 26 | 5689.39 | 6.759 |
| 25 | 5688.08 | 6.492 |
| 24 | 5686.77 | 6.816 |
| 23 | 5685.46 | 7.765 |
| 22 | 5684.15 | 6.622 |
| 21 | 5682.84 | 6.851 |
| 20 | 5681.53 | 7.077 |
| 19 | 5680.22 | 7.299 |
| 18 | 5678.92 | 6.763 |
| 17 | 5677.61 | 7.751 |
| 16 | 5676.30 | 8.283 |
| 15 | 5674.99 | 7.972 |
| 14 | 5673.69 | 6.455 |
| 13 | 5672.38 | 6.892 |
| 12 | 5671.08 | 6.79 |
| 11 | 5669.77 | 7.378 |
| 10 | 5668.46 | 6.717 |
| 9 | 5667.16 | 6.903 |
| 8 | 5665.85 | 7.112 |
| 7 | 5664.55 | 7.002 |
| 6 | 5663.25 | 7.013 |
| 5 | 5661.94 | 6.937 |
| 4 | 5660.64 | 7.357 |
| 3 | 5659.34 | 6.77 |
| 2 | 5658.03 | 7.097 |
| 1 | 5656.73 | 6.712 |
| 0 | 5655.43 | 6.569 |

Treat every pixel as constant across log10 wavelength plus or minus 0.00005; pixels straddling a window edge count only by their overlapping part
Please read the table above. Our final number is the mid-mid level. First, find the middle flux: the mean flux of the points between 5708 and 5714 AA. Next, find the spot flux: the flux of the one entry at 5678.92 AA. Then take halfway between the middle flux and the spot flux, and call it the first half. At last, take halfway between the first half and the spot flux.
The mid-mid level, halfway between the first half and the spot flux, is 6.86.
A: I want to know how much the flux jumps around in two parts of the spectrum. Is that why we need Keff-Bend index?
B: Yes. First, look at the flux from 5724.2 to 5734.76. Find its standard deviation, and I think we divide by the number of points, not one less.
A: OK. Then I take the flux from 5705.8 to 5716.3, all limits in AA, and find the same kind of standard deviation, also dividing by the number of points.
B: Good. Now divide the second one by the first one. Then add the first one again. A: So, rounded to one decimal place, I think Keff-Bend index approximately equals 1.3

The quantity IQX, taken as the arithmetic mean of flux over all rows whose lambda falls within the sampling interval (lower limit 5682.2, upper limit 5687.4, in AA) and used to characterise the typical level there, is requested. 7.01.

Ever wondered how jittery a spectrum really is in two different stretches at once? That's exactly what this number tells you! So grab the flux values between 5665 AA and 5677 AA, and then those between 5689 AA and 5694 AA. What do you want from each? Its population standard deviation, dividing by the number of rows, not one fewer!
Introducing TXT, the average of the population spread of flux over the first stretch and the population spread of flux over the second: 0.45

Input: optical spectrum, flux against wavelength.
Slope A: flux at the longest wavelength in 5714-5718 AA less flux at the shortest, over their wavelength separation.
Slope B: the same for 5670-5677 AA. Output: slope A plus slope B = 0.14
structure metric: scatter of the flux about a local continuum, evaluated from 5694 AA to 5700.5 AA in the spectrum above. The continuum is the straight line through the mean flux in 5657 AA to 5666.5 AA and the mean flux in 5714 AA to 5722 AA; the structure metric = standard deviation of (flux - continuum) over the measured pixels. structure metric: 0.05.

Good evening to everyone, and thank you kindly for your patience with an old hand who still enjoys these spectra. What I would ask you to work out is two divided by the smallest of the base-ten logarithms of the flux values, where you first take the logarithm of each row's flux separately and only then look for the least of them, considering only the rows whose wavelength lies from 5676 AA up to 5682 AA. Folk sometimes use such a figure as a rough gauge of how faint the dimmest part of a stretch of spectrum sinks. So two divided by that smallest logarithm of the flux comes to 2.41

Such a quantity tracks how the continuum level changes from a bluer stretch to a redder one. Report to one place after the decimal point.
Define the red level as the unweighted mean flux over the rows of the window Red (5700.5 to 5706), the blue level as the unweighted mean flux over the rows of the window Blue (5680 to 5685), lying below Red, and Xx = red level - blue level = -0.1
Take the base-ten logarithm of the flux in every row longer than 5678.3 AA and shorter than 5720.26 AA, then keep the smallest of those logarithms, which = 0.808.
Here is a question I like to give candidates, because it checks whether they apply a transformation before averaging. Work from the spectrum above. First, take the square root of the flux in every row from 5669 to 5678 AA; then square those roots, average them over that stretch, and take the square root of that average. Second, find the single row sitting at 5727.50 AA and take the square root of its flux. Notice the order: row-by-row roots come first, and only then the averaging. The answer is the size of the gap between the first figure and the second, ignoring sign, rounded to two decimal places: 0.03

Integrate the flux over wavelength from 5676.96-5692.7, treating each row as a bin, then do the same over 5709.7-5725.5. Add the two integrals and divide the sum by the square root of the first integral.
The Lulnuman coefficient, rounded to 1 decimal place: 21.4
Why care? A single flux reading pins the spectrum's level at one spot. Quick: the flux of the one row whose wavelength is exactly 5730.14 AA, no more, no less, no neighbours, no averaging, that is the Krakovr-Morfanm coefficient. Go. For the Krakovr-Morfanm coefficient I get 6.098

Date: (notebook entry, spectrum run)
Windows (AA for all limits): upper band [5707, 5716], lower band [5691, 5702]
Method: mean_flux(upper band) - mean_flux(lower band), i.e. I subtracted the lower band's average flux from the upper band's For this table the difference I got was -0.18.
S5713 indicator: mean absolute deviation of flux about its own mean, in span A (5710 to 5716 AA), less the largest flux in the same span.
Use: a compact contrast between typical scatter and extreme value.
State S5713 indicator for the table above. -7.41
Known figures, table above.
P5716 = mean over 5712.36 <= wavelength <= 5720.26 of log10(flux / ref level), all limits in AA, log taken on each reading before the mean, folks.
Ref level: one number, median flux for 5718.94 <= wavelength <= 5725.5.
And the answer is -0.007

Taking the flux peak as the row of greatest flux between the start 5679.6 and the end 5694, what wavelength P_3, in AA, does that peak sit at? 5685.46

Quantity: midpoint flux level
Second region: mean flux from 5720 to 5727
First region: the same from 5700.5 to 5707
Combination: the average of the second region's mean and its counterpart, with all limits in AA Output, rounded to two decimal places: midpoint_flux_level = 7.08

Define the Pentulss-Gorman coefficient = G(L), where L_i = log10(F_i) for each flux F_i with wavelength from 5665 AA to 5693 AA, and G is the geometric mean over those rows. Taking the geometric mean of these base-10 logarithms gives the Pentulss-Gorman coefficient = 0.849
